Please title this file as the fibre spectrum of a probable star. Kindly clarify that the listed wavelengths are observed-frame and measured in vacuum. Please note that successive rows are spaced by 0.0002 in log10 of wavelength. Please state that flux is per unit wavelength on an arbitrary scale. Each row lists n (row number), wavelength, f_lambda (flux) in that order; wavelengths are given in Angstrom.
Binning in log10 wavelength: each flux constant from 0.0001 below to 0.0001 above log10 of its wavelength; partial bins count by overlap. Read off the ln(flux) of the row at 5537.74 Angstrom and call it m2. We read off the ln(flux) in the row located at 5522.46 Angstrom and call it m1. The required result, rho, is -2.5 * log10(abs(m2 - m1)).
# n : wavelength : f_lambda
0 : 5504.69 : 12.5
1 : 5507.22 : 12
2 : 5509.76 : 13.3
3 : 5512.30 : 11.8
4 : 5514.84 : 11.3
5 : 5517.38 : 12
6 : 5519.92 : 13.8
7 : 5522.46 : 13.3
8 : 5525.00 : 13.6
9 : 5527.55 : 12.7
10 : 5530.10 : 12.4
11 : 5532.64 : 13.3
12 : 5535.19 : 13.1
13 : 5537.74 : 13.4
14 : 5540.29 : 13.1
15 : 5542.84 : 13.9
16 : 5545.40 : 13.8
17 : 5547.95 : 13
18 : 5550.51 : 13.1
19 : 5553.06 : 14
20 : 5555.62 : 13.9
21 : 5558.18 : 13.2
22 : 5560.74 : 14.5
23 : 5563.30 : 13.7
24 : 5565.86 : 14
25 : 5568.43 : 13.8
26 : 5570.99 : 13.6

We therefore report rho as 5.3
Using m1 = 2.588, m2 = 2.60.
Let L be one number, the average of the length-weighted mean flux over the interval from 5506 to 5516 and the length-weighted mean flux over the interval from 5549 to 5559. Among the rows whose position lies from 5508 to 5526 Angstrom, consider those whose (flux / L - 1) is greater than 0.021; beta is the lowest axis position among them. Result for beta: 5509.76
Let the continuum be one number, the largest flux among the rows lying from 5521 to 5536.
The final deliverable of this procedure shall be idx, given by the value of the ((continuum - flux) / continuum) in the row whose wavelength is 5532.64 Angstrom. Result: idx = 0.02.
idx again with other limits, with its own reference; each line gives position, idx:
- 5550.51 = 0.04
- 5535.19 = 0.04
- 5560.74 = -0.07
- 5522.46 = 0.02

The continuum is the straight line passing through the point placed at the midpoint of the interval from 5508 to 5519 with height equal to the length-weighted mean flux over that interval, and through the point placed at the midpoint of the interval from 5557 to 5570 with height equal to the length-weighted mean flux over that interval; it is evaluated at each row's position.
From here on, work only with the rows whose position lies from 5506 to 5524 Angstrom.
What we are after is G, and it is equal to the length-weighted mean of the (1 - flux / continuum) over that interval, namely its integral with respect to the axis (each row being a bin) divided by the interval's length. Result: -0.026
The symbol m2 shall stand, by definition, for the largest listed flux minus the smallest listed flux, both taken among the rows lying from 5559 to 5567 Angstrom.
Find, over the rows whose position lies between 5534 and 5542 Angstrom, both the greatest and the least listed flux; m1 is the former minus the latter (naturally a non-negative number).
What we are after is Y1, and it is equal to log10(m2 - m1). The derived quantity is -0.3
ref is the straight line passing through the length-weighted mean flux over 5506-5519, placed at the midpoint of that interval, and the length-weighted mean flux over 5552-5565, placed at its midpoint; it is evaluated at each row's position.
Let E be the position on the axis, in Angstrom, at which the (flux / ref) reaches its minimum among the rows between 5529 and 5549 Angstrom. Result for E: 5547.95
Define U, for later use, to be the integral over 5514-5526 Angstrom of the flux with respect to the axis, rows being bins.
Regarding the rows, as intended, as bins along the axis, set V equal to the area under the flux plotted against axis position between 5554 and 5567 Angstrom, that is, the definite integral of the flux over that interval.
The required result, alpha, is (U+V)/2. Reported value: 167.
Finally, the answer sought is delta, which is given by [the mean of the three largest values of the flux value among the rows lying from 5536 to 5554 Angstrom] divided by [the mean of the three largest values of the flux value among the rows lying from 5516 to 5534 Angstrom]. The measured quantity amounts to 1.02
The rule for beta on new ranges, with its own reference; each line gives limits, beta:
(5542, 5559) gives 5542.84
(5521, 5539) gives 5522.46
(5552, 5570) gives 5553.06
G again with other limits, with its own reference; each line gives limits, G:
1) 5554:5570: -0.004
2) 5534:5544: -0.028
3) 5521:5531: -0.038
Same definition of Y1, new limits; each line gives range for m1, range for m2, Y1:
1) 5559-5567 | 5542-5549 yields -1.0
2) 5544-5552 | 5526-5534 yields -1.0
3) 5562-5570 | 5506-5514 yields 0.1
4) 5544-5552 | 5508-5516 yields 0.1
